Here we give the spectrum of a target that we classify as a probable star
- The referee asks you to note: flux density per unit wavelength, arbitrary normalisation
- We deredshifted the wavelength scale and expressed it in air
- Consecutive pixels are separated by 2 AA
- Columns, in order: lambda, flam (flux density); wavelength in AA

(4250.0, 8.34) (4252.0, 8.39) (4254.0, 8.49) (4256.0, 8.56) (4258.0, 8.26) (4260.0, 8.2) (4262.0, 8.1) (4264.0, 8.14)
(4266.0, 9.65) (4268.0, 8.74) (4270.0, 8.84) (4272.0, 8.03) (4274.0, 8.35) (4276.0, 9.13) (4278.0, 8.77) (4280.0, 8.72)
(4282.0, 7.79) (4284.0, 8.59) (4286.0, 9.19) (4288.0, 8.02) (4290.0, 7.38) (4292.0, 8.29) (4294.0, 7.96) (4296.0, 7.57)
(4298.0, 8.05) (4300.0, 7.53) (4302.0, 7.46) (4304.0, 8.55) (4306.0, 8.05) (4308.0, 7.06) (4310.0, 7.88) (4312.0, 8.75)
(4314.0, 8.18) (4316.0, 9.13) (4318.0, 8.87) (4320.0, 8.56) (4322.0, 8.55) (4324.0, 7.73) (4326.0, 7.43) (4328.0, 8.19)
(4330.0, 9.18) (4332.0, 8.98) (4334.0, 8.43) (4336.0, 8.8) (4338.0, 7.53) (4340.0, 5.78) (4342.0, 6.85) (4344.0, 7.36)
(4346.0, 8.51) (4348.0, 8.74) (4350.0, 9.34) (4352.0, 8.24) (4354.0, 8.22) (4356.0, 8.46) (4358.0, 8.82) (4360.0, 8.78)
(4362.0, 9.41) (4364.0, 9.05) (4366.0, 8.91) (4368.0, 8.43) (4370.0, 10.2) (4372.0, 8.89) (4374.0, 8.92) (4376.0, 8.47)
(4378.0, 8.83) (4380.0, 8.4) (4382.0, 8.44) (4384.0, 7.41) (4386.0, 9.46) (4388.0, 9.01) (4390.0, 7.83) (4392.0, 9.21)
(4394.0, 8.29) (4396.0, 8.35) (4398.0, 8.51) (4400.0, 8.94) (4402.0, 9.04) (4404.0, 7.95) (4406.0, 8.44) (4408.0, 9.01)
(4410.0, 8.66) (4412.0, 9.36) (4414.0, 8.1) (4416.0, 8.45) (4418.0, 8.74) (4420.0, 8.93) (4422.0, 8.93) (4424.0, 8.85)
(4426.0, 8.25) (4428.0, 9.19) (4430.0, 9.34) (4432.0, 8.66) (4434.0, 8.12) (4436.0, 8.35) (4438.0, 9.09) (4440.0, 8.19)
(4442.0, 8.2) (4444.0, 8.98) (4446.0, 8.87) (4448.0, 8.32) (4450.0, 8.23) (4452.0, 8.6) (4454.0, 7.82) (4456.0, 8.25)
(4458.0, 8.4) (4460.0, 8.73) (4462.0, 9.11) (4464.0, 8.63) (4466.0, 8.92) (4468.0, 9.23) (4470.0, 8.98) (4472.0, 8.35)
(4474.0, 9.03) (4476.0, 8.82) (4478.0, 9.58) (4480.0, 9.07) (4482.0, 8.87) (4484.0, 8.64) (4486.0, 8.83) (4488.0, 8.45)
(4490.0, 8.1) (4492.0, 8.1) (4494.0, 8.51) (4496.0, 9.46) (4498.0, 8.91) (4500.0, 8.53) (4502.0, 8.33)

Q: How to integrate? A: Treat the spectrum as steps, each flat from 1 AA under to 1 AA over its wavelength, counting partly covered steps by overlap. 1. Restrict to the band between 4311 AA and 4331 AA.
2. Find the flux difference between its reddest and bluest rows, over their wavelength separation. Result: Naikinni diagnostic 0.02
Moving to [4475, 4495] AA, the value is -0.02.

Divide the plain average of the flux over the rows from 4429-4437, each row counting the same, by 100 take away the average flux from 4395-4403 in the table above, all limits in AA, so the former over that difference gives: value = 0.0944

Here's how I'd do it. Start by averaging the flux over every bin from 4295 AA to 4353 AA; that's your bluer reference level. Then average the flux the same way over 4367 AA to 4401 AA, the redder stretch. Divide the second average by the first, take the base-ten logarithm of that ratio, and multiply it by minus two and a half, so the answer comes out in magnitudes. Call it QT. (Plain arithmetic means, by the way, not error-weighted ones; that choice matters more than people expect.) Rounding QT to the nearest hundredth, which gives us -0.07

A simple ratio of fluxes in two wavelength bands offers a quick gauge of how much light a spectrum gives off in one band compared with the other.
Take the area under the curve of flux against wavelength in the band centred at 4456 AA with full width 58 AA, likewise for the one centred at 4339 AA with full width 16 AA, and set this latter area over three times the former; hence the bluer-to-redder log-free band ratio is 0.1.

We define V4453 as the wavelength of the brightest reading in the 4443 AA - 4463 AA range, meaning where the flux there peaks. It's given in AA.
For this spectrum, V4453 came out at 4462.0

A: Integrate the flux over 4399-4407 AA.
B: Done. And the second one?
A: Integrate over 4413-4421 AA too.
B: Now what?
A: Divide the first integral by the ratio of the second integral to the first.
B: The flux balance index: 69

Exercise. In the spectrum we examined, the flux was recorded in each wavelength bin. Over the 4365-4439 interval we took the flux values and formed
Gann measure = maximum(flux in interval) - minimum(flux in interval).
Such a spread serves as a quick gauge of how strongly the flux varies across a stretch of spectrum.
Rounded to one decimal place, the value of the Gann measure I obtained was 2.8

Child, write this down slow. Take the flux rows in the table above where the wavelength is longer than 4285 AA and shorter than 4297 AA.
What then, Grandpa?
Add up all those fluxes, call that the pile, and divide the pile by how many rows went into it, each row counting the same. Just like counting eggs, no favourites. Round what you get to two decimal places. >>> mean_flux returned 8.07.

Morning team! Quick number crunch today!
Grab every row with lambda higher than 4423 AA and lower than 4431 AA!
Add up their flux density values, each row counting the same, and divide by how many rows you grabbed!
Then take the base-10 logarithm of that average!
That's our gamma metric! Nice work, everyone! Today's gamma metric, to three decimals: 0.950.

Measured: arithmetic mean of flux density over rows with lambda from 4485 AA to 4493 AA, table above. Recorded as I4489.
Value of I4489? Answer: 8.4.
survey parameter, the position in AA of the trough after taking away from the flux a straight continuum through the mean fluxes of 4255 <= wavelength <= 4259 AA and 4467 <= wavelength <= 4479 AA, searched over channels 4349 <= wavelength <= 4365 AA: 4354.0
